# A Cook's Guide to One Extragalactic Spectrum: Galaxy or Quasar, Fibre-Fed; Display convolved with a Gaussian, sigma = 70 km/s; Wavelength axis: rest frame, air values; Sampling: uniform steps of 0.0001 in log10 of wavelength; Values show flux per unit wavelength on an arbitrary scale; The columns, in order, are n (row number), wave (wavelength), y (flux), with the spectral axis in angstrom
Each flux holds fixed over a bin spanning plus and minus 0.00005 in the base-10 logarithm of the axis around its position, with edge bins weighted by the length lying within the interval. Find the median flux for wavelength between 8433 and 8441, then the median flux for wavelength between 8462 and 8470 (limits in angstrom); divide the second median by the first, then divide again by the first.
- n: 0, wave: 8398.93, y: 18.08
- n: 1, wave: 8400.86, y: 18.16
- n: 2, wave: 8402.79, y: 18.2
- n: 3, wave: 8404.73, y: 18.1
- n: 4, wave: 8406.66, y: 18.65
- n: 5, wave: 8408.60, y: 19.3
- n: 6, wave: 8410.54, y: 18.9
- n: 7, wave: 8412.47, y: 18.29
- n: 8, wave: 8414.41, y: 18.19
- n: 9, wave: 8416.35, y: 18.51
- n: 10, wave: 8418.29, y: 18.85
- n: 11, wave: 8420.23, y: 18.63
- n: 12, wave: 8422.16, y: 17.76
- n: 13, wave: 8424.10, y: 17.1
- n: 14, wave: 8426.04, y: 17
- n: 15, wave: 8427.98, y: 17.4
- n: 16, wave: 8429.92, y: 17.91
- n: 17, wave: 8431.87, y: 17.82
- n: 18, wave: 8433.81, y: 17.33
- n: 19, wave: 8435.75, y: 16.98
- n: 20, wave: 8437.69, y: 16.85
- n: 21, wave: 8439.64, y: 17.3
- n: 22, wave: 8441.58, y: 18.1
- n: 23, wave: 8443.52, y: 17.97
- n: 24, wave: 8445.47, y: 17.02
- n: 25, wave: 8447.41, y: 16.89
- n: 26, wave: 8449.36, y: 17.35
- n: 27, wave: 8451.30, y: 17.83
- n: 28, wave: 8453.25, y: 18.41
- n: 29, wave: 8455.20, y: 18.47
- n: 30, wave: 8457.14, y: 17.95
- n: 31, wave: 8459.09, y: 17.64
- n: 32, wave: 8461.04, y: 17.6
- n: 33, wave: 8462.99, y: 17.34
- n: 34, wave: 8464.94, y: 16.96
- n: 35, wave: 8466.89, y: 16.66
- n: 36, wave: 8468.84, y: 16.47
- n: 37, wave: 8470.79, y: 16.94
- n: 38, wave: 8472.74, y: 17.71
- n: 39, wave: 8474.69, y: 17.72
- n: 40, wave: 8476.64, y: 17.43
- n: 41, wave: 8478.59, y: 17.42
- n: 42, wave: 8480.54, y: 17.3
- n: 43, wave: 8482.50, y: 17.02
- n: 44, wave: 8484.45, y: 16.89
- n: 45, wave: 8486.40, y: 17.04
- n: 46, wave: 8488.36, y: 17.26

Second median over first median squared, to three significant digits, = 0.0572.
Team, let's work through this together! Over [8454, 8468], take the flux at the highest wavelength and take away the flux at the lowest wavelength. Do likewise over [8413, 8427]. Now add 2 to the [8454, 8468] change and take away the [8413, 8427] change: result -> 1.4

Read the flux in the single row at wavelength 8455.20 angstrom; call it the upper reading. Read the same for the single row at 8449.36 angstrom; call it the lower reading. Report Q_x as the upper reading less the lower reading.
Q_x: 1.1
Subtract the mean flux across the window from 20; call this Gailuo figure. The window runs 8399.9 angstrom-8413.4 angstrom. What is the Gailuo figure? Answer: 1.5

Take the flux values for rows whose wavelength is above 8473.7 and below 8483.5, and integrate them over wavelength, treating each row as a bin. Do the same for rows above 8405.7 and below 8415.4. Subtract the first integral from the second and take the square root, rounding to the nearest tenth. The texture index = 3.3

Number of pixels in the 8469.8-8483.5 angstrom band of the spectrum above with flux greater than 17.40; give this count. 4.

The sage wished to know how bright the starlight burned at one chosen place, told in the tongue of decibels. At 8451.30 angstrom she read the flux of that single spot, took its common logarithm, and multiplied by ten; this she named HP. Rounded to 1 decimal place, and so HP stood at 12.5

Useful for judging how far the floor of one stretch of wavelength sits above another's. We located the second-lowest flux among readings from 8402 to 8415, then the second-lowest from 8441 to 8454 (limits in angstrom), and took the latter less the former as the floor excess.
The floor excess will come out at -1.2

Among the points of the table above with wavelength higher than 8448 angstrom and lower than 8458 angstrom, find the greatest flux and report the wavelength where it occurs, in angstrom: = 8455.20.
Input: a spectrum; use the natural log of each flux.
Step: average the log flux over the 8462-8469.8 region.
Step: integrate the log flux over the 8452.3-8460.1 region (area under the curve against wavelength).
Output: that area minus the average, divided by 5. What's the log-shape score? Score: 3.95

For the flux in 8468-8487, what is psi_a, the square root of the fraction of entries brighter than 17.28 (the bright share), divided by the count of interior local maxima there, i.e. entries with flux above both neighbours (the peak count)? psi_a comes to 0.71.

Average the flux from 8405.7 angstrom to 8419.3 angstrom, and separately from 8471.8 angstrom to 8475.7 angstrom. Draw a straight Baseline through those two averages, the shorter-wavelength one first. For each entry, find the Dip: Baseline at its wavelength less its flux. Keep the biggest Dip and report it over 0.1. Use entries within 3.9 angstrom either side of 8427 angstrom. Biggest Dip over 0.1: 15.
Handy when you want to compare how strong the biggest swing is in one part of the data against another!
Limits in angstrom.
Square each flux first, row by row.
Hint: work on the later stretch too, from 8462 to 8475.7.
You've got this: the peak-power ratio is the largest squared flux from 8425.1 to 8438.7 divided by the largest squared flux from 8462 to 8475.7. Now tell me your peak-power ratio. 1.02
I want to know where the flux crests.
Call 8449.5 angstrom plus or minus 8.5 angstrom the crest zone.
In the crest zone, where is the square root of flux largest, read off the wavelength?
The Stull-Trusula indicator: 8455.20 angstrom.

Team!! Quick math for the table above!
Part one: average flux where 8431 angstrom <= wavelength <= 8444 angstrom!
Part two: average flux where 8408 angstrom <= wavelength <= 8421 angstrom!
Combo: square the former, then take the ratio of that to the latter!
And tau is 16.4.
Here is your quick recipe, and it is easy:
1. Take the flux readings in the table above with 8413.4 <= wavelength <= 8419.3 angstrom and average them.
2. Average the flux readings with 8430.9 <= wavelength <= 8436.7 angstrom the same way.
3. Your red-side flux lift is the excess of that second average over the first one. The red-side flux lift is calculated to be -1.1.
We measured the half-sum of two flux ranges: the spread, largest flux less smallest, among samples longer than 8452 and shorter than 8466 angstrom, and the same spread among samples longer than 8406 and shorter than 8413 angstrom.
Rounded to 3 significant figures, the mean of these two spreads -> 1.26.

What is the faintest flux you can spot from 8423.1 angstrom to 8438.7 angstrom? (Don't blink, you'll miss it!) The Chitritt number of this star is 16.85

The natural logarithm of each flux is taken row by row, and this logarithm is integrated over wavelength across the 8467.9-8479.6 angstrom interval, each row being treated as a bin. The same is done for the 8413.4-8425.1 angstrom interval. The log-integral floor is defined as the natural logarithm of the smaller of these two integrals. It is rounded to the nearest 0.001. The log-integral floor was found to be 3.507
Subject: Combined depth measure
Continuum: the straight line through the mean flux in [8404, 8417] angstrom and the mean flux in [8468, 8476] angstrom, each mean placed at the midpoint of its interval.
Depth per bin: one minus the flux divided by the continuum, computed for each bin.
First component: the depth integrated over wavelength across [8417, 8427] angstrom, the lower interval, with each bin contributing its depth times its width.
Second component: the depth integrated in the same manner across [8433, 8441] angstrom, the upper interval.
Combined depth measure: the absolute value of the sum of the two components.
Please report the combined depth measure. 0.61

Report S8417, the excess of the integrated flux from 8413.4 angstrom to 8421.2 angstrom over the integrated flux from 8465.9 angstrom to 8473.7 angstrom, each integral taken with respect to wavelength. 12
